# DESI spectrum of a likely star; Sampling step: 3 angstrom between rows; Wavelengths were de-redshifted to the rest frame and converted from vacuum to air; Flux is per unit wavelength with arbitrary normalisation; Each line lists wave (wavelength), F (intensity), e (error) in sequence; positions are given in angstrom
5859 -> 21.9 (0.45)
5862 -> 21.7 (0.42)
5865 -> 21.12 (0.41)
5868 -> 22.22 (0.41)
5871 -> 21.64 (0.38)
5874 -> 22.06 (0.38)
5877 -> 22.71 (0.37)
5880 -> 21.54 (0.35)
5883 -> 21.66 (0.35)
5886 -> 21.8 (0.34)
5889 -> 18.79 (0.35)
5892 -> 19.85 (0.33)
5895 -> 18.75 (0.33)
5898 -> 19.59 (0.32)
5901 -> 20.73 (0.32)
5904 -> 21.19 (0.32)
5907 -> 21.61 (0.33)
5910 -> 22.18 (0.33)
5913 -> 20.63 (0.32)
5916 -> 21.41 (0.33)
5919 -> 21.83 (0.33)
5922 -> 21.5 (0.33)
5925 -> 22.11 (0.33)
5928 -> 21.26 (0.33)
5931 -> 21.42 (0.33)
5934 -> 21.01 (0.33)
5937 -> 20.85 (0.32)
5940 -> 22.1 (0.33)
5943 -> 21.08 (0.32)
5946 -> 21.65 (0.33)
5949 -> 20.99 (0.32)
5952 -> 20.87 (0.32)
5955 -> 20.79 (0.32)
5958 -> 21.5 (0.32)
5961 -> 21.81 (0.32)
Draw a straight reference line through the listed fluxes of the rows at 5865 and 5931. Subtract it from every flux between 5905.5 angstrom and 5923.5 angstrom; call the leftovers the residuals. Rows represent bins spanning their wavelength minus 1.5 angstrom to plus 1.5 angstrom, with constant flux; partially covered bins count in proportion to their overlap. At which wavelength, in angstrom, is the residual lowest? 5913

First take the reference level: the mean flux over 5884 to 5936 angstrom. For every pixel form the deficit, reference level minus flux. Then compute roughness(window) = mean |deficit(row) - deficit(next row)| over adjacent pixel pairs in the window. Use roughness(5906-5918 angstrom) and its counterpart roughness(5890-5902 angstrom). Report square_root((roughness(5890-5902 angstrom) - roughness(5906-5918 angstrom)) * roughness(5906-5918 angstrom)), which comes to 0.24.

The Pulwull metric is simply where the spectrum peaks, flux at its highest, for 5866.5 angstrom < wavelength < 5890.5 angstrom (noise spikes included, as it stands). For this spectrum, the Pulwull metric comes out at 5877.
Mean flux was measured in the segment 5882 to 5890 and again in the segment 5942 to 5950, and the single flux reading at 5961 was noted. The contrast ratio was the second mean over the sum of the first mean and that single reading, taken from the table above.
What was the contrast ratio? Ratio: 0.499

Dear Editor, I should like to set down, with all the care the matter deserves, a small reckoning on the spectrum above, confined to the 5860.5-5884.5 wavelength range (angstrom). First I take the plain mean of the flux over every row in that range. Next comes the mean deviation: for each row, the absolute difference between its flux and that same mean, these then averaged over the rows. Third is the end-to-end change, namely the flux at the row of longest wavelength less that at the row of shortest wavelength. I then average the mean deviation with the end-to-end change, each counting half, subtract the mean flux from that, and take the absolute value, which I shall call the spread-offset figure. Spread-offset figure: 21.7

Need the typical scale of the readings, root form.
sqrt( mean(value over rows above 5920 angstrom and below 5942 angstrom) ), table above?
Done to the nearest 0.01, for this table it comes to 4.63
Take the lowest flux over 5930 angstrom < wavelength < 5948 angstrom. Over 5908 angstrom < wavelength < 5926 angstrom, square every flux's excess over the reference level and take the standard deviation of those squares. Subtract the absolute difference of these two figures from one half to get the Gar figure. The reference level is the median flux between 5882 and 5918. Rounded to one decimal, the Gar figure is -19.8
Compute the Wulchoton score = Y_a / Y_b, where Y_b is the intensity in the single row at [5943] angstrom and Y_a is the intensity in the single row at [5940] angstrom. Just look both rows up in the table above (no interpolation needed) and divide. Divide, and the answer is 1.05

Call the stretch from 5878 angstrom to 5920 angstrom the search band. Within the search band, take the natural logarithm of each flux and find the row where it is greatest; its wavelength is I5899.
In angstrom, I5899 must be 5910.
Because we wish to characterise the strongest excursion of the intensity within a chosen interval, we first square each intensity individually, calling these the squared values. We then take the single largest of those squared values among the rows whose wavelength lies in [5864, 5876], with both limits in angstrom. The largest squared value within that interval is 494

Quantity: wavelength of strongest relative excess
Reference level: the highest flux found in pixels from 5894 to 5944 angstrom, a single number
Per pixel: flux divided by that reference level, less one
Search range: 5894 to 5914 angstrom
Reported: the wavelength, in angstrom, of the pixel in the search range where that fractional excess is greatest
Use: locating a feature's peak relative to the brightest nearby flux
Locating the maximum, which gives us 5910 angstrom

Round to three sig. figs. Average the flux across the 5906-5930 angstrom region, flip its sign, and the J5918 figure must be -21.6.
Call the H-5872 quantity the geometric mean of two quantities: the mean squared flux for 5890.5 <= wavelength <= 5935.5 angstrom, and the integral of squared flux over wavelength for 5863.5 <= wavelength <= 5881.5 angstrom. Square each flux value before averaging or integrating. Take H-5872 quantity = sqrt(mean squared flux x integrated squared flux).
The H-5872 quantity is 1952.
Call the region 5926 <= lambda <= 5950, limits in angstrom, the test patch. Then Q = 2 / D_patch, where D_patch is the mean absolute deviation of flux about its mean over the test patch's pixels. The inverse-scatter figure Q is 6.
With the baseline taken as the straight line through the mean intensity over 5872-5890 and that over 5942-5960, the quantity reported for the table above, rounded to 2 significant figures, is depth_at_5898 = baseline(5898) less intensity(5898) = 1.8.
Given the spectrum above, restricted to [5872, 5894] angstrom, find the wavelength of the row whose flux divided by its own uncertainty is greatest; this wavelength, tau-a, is 5886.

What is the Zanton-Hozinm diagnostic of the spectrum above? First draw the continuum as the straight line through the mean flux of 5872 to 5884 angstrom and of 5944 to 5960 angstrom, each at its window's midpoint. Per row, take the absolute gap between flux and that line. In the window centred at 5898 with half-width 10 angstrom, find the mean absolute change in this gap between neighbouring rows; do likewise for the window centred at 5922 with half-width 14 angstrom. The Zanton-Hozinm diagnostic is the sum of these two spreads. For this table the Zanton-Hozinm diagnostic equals 1.27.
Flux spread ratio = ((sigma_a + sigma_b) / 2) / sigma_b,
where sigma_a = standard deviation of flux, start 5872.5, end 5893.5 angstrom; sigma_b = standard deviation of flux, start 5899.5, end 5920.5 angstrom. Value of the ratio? 1.72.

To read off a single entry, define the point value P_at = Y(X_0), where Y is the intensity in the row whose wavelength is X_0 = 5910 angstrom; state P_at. 22.18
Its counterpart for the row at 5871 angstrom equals 21.64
